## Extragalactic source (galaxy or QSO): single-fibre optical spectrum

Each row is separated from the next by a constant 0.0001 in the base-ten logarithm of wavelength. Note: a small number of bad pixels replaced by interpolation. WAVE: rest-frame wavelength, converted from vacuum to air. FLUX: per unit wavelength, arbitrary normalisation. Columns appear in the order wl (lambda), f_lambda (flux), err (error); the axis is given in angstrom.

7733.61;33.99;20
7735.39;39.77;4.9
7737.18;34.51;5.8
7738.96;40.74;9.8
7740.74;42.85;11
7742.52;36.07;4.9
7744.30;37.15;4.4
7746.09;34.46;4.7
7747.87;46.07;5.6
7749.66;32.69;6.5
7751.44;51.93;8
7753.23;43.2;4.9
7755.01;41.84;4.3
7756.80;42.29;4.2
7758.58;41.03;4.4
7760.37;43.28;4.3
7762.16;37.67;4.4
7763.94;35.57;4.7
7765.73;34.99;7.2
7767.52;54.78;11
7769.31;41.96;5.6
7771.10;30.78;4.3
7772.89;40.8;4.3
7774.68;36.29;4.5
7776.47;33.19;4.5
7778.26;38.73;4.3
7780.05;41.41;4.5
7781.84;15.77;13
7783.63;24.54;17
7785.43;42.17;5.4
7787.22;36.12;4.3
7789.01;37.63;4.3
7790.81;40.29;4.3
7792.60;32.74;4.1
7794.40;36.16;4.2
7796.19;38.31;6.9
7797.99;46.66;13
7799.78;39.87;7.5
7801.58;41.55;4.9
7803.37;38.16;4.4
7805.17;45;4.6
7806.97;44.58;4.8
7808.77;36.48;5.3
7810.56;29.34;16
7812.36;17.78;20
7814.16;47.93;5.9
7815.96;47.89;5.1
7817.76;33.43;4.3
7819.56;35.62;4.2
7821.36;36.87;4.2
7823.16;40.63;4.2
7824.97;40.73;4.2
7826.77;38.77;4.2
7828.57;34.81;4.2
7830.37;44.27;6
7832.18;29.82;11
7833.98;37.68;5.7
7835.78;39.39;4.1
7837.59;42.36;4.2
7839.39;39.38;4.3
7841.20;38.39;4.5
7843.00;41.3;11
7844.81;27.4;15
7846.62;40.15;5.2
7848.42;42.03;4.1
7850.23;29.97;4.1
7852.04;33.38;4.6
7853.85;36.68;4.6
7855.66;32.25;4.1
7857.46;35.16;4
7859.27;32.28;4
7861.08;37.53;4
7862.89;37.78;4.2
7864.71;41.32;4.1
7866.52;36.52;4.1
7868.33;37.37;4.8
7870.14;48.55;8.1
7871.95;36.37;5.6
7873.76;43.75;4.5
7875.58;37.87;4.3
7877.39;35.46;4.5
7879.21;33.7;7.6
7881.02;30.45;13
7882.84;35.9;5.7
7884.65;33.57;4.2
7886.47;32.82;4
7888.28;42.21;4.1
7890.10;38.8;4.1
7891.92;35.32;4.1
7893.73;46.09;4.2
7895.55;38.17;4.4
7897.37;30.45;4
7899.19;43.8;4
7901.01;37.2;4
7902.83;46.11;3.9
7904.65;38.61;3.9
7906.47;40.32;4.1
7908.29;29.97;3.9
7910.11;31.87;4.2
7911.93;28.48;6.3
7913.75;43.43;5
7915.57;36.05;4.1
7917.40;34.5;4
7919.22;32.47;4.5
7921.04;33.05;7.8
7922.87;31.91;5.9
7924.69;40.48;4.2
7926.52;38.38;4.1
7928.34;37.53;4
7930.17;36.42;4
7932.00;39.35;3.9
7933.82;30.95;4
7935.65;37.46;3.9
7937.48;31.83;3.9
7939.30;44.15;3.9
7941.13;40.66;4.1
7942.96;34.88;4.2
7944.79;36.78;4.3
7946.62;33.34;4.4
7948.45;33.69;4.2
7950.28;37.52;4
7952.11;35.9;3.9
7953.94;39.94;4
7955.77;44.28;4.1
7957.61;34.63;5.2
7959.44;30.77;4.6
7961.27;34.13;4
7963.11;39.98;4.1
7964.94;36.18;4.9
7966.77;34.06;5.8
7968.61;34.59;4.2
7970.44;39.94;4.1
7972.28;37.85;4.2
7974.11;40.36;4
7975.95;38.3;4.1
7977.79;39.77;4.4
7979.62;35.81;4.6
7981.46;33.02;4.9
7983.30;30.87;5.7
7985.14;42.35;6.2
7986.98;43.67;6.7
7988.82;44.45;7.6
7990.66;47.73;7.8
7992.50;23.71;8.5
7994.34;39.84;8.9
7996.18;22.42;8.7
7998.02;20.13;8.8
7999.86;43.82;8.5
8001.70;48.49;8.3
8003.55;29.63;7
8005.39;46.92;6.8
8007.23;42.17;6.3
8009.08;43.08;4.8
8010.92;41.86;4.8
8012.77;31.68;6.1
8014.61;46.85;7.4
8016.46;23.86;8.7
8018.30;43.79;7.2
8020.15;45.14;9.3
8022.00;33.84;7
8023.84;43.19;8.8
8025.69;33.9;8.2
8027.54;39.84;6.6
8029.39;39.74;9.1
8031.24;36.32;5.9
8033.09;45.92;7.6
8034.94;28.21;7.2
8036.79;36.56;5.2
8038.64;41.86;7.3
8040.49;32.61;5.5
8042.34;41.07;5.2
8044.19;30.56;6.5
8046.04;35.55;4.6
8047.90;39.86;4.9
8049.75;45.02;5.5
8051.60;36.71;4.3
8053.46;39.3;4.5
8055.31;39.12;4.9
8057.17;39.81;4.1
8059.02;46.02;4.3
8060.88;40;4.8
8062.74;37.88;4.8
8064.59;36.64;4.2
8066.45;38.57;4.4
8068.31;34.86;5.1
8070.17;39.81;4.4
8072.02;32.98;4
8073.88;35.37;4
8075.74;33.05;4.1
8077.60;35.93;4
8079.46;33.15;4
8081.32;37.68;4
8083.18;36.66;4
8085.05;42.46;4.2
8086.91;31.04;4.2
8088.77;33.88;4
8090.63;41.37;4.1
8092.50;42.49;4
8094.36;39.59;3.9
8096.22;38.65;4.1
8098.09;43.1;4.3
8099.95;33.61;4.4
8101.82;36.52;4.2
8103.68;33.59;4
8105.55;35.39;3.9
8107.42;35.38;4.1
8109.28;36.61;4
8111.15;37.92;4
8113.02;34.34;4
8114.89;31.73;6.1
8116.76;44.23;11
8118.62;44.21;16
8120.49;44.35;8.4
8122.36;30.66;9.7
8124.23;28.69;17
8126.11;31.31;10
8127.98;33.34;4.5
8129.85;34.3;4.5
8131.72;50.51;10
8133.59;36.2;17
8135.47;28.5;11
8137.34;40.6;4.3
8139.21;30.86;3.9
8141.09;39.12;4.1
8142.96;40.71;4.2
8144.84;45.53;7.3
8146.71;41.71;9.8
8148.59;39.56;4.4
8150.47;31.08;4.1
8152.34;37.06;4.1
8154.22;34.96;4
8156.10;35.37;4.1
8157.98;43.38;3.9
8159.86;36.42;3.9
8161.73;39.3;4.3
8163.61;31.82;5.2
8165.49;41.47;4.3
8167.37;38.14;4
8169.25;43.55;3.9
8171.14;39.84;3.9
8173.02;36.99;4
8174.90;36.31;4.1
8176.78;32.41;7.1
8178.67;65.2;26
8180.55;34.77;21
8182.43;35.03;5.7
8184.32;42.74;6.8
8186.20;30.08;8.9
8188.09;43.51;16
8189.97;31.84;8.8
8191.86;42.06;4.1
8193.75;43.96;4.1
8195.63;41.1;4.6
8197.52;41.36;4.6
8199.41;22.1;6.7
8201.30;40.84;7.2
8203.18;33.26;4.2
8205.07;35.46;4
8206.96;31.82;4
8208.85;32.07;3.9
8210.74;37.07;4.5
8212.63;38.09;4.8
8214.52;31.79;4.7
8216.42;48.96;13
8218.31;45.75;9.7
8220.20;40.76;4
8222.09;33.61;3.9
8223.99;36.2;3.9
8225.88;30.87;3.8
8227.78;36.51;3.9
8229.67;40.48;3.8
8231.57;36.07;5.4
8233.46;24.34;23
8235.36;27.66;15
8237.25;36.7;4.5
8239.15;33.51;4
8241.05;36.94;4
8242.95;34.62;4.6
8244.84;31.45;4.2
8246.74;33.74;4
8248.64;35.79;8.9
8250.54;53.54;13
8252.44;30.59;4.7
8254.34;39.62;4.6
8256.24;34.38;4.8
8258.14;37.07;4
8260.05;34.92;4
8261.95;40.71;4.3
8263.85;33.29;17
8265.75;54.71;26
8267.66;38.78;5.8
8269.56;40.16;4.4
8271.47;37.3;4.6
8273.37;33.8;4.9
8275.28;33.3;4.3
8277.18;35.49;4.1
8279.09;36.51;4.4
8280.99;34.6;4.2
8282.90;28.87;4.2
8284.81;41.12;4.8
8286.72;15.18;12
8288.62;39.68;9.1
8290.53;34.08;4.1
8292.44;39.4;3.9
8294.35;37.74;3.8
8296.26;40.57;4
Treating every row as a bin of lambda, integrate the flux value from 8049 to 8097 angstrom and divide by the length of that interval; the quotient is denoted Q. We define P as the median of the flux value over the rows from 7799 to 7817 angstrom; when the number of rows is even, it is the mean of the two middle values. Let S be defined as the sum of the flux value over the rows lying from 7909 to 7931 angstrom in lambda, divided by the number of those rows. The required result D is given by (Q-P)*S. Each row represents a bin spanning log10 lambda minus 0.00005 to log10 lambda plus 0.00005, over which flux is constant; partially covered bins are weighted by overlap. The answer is -97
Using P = 41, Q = 38.0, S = 35.4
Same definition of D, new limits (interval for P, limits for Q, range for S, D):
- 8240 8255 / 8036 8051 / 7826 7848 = 102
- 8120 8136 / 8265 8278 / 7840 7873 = 204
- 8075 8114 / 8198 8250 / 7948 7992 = -48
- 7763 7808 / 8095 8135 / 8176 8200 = -59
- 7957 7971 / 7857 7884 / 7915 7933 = 98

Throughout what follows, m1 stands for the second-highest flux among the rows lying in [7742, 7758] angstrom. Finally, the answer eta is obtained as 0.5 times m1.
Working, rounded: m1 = 46.07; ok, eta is 23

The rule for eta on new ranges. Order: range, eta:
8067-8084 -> 19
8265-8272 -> 20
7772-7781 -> 20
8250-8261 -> 20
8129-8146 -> 23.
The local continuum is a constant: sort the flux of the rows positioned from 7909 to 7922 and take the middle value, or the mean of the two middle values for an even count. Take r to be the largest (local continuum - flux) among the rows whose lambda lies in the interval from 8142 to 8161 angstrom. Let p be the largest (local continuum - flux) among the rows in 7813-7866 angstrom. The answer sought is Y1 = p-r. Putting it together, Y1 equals 4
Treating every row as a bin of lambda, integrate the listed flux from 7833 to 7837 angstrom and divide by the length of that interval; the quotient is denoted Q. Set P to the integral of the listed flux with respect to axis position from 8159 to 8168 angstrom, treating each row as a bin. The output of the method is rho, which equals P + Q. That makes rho 376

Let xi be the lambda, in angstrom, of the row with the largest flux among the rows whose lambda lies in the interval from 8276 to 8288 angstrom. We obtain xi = 8284.81 angstrom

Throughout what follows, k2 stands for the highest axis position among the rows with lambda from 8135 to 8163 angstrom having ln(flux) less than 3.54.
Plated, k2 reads 8150.47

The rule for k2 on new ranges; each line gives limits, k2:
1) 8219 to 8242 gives 8239.15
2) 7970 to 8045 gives 8044.19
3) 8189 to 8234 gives 8233.46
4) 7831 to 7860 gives 7859.27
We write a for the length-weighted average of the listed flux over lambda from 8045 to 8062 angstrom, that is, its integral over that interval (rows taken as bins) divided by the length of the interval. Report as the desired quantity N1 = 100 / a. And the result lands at 2.50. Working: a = 40.0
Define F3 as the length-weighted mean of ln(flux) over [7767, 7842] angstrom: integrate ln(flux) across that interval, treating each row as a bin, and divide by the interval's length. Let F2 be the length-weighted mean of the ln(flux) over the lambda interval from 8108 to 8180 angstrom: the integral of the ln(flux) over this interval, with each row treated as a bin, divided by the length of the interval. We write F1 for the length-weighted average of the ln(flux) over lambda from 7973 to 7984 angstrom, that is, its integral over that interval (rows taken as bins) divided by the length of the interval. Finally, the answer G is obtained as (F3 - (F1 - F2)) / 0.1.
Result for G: 36.4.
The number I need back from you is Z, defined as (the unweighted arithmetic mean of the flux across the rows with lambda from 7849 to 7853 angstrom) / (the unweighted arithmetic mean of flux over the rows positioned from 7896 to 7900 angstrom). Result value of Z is 0.85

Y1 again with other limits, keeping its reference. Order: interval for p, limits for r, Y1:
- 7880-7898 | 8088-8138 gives -2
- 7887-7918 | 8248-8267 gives 2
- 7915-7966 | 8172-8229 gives -9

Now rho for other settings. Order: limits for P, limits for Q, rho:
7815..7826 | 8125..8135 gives 468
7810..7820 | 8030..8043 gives 393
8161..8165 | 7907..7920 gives 178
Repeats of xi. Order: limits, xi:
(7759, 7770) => 7767.52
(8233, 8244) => 8241.05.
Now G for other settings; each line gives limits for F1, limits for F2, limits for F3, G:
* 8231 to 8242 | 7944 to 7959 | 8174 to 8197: 38.0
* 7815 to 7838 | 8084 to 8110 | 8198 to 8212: 34.7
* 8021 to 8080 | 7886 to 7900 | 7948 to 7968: 36.2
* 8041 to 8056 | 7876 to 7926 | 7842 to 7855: 35.1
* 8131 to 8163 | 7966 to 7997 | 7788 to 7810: 36.4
